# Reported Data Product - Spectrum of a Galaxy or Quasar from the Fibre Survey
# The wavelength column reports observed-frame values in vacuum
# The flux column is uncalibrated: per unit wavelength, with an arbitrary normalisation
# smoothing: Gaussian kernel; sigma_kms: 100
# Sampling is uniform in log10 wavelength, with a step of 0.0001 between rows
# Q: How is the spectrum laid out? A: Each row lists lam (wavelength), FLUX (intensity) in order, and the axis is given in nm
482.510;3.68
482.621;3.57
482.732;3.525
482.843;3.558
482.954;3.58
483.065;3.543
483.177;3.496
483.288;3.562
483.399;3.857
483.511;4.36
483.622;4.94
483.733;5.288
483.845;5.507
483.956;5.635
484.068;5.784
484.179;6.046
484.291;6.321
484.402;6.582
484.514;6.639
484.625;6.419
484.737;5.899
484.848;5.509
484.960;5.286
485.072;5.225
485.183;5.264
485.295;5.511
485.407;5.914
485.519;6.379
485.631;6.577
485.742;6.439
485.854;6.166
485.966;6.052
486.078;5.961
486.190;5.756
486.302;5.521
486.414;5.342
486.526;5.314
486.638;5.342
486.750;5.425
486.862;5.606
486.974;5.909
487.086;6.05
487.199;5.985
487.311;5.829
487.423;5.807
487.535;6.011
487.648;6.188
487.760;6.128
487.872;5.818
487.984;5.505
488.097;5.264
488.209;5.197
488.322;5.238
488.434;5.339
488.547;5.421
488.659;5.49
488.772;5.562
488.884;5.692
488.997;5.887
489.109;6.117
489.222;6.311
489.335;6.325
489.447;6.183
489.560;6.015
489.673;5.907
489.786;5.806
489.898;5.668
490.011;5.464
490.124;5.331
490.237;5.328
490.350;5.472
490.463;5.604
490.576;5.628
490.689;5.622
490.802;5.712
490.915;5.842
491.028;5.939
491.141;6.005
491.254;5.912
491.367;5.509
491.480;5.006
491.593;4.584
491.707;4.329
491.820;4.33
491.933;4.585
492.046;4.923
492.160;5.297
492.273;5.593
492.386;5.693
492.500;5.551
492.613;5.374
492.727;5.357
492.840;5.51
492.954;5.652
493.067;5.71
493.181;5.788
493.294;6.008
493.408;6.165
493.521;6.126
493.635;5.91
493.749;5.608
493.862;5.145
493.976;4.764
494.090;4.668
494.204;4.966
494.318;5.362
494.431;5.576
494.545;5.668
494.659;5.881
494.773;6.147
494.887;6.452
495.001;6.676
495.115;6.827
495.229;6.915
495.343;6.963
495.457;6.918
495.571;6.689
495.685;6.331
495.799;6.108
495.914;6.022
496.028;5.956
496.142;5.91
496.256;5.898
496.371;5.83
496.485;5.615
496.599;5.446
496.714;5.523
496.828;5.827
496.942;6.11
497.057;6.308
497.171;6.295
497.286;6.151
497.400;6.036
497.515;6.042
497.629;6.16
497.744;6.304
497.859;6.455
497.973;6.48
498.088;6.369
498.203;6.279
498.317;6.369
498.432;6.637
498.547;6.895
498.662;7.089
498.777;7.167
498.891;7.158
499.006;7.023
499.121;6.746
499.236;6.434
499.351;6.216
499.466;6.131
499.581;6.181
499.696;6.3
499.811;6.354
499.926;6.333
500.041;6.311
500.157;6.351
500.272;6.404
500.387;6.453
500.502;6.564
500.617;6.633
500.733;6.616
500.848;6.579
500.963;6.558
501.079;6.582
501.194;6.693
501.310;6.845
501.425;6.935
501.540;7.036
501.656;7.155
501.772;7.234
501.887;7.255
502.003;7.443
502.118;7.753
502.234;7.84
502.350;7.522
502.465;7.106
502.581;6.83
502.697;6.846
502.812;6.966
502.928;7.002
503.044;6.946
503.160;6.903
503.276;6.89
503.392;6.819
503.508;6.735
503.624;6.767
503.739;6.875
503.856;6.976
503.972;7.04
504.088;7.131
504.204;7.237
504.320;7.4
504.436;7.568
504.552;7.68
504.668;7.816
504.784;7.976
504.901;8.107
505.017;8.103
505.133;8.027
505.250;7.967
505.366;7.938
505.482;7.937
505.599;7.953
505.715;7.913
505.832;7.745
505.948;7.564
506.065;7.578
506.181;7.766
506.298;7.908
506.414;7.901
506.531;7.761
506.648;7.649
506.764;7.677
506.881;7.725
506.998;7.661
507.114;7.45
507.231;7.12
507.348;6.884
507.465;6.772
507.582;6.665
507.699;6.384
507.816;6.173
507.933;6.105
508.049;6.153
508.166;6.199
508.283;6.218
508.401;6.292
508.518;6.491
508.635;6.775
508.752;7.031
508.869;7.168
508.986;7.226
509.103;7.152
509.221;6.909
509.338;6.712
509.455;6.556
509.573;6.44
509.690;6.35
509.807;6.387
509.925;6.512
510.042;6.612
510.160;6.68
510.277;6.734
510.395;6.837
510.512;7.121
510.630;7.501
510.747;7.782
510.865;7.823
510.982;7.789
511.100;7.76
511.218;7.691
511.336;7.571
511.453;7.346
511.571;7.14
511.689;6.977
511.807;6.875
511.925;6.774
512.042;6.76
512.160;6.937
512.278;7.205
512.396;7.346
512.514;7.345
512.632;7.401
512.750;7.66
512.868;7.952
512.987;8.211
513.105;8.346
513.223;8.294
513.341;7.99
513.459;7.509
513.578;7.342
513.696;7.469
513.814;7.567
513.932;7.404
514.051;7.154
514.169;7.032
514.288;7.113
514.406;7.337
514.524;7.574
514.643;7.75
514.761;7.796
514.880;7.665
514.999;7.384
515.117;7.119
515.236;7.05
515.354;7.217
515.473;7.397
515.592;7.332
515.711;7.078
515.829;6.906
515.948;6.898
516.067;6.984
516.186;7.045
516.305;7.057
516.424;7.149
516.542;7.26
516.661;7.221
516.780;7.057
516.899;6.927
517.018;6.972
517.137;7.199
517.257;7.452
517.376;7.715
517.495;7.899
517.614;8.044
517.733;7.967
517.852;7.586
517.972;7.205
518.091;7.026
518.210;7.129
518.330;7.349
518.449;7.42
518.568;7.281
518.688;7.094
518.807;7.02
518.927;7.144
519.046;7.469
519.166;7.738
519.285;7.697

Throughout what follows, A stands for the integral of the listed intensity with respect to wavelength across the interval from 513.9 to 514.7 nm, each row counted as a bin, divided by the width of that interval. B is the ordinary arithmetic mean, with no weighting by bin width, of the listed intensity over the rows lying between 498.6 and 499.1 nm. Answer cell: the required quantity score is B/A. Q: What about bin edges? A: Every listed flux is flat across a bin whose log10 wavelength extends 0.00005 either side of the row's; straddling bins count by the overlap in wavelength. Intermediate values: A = 7.3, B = 7.1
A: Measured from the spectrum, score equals 0.97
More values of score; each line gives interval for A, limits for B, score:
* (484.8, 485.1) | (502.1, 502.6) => 1.39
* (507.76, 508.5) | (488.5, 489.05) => 0.90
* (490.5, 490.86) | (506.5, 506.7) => 1.36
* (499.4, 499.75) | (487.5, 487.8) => 0.98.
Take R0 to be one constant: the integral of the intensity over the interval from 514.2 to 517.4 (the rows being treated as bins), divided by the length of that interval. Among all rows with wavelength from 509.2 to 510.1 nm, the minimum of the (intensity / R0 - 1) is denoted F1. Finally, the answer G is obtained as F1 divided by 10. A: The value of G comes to -0.012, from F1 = -0.12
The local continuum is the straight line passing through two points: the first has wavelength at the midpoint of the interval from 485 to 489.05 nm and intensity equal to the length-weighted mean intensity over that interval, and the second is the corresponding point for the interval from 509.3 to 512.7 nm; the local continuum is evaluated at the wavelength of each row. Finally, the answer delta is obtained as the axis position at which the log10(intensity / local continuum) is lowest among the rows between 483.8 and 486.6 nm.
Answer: 485.072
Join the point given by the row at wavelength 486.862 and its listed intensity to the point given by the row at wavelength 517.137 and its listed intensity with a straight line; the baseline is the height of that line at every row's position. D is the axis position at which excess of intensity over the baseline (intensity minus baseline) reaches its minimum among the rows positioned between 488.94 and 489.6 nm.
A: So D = 488.997 nm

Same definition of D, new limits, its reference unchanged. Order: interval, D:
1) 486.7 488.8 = 488.209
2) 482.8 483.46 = 483.177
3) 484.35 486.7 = 485.072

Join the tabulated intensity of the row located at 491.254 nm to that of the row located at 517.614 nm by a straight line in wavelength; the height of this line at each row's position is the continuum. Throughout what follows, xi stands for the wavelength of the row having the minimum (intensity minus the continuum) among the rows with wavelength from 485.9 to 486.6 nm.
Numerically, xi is 486.526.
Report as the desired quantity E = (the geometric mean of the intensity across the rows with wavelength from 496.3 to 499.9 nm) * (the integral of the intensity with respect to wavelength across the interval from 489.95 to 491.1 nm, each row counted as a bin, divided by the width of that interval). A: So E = 35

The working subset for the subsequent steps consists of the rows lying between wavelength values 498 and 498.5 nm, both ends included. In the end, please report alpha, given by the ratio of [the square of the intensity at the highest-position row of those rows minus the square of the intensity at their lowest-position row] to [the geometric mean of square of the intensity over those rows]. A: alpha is 0.085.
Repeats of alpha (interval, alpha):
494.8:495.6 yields 0.068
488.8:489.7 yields 0.068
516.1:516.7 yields 0.049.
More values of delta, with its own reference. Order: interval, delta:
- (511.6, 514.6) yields 512.042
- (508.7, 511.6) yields 509.690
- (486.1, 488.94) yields 488.209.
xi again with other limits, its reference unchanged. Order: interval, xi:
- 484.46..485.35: 485.072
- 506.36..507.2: 507.114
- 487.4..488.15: 488.097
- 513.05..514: 513.578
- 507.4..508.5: 507.933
